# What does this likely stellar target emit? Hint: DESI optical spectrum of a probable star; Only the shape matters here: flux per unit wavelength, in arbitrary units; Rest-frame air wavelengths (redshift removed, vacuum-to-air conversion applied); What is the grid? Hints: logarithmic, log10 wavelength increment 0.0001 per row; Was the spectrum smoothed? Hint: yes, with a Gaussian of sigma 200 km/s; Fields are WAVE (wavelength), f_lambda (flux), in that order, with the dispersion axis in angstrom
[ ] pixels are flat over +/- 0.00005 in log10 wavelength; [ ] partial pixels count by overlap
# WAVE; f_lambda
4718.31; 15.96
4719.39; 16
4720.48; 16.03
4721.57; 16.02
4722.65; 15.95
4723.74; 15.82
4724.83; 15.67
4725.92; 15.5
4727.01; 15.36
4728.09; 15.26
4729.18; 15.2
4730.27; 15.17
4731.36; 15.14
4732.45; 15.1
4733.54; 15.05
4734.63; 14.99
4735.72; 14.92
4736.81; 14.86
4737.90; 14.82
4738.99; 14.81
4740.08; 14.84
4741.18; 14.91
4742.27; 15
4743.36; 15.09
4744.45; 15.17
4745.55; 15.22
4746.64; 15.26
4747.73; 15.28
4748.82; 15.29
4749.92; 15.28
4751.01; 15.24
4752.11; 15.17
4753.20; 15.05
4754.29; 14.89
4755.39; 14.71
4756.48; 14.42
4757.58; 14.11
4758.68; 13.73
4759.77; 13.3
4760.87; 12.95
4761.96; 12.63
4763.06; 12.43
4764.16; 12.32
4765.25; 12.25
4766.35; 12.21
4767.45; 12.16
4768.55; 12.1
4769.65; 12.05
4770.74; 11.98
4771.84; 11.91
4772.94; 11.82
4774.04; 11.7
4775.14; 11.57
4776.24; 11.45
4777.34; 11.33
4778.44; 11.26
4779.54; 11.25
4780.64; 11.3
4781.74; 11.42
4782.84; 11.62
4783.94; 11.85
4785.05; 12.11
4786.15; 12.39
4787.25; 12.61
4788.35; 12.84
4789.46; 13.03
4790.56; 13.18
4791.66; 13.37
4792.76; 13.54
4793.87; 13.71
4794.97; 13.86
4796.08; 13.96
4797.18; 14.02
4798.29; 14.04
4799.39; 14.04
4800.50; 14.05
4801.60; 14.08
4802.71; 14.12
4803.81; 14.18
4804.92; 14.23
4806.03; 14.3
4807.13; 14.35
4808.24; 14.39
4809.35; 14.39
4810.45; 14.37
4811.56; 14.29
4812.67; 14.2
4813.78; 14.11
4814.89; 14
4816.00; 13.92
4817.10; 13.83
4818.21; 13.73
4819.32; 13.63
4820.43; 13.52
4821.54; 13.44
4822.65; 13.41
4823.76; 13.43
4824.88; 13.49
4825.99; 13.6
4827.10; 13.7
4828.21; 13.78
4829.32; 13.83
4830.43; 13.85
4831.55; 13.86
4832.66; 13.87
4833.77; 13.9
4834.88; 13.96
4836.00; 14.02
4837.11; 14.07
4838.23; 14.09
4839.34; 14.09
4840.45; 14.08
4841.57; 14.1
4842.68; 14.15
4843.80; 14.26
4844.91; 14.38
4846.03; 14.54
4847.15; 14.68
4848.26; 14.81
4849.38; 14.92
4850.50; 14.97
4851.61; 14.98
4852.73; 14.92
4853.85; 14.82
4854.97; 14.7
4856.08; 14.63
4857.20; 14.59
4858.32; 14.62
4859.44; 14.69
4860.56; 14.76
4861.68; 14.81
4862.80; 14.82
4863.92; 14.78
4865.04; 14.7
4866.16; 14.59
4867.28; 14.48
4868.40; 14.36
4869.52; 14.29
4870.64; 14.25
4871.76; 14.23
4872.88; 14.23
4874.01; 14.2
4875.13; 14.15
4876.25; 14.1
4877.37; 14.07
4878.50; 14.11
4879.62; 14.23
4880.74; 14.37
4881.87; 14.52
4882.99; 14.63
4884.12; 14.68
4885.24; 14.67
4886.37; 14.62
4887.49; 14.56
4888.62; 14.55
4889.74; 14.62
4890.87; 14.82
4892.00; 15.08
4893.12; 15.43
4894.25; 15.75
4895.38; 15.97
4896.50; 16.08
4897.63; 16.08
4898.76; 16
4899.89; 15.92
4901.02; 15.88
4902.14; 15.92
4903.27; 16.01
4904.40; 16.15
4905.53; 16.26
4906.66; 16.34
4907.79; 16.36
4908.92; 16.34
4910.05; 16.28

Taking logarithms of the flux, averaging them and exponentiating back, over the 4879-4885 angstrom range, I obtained 14.5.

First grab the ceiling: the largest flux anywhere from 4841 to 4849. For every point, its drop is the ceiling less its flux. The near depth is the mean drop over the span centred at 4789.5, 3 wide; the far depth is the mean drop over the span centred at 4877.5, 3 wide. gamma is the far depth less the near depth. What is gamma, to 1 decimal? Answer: -1.1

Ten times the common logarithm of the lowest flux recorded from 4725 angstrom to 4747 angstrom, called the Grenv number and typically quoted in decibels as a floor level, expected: 11.71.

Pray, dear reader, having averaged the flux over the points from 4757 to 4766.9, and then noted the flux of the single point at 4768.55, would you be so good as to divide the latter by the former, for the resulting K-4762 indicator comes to 0.94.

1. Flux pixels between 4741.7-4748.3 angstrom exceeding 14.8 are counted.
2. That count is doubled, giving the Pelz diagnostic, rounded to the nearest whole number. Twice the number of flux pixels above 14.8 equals 12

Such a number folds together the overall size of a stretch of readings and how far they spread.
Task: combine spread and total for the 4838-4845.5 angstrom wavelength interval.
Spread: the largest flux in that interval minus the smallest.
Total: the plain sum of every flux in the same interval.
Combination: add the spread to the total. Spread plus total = 99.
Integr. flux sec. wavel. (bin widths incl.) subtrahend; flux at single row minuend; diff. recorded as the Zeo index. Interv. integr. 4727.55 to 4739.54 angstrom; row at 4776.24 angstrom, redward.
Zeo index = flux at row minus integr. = -169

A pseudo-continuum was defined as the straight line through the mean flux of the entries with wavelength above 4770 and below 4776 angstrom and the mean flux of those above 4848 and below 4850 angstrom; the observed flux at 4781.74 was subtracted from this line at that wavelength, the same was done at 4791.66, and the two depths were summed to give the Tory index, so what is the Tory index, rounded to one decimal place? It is -0.1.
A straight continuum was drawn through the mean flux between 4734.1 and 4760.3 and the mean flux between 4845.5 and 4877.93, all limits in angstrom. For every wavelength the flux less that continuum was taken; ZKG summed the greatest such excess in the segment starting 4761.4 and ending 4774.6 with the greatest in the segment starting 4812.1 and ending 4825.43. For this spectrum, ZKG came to -2.7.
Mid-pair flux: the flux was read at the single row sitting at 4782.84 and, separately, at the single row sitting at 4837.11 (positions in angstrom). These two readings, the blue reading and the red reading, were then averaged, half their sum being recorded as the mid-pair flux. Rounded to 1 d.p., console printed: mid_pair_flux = 12.8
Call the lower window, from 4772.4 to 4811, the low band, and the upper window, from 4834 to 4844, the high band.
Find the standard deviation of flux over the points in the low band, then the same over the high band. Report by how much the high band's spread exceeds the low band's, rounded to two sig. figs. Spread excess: -1.1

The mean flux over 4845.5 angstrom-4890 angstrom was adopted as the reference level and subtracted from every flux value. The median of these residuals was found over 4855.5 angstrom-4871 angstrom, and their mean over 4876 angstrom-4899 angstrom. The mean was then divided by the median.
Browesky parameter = 5.0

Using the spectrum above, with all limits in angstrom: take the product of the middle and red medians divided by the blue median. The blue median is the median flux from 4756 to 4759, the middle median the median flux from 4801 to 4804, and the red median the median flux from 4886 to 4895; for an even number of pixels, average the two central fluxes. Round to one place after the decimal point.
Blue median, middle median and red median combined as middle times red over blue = 14.7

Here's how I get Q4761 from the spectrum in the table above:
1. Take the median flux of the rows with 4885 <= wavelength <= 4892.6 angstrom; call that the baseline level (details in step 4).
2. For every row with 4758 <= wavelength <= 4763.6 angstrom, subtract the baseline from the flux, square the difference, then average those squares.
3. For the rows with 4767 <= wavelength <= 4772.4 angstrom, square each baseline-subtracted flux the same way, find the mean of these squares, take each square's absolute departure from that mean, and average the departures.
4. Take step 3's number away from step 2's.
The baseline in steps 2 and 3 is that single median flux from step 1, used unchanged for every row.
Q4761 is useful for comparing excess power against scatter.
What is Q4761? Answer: 2.4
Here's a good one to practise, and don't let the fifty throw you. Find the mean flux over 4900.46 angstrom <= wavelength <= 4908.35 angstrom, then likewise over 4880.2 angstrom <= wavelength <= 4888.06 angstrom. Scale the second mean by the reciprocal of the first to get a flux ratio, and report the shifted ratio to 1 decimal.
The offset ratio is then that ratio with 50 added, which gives 50.9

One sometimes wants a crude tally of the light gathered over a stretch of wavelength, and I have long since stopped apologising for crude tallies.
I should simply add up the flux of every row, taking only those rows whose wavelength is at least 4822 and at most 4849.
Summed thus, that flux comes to 336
